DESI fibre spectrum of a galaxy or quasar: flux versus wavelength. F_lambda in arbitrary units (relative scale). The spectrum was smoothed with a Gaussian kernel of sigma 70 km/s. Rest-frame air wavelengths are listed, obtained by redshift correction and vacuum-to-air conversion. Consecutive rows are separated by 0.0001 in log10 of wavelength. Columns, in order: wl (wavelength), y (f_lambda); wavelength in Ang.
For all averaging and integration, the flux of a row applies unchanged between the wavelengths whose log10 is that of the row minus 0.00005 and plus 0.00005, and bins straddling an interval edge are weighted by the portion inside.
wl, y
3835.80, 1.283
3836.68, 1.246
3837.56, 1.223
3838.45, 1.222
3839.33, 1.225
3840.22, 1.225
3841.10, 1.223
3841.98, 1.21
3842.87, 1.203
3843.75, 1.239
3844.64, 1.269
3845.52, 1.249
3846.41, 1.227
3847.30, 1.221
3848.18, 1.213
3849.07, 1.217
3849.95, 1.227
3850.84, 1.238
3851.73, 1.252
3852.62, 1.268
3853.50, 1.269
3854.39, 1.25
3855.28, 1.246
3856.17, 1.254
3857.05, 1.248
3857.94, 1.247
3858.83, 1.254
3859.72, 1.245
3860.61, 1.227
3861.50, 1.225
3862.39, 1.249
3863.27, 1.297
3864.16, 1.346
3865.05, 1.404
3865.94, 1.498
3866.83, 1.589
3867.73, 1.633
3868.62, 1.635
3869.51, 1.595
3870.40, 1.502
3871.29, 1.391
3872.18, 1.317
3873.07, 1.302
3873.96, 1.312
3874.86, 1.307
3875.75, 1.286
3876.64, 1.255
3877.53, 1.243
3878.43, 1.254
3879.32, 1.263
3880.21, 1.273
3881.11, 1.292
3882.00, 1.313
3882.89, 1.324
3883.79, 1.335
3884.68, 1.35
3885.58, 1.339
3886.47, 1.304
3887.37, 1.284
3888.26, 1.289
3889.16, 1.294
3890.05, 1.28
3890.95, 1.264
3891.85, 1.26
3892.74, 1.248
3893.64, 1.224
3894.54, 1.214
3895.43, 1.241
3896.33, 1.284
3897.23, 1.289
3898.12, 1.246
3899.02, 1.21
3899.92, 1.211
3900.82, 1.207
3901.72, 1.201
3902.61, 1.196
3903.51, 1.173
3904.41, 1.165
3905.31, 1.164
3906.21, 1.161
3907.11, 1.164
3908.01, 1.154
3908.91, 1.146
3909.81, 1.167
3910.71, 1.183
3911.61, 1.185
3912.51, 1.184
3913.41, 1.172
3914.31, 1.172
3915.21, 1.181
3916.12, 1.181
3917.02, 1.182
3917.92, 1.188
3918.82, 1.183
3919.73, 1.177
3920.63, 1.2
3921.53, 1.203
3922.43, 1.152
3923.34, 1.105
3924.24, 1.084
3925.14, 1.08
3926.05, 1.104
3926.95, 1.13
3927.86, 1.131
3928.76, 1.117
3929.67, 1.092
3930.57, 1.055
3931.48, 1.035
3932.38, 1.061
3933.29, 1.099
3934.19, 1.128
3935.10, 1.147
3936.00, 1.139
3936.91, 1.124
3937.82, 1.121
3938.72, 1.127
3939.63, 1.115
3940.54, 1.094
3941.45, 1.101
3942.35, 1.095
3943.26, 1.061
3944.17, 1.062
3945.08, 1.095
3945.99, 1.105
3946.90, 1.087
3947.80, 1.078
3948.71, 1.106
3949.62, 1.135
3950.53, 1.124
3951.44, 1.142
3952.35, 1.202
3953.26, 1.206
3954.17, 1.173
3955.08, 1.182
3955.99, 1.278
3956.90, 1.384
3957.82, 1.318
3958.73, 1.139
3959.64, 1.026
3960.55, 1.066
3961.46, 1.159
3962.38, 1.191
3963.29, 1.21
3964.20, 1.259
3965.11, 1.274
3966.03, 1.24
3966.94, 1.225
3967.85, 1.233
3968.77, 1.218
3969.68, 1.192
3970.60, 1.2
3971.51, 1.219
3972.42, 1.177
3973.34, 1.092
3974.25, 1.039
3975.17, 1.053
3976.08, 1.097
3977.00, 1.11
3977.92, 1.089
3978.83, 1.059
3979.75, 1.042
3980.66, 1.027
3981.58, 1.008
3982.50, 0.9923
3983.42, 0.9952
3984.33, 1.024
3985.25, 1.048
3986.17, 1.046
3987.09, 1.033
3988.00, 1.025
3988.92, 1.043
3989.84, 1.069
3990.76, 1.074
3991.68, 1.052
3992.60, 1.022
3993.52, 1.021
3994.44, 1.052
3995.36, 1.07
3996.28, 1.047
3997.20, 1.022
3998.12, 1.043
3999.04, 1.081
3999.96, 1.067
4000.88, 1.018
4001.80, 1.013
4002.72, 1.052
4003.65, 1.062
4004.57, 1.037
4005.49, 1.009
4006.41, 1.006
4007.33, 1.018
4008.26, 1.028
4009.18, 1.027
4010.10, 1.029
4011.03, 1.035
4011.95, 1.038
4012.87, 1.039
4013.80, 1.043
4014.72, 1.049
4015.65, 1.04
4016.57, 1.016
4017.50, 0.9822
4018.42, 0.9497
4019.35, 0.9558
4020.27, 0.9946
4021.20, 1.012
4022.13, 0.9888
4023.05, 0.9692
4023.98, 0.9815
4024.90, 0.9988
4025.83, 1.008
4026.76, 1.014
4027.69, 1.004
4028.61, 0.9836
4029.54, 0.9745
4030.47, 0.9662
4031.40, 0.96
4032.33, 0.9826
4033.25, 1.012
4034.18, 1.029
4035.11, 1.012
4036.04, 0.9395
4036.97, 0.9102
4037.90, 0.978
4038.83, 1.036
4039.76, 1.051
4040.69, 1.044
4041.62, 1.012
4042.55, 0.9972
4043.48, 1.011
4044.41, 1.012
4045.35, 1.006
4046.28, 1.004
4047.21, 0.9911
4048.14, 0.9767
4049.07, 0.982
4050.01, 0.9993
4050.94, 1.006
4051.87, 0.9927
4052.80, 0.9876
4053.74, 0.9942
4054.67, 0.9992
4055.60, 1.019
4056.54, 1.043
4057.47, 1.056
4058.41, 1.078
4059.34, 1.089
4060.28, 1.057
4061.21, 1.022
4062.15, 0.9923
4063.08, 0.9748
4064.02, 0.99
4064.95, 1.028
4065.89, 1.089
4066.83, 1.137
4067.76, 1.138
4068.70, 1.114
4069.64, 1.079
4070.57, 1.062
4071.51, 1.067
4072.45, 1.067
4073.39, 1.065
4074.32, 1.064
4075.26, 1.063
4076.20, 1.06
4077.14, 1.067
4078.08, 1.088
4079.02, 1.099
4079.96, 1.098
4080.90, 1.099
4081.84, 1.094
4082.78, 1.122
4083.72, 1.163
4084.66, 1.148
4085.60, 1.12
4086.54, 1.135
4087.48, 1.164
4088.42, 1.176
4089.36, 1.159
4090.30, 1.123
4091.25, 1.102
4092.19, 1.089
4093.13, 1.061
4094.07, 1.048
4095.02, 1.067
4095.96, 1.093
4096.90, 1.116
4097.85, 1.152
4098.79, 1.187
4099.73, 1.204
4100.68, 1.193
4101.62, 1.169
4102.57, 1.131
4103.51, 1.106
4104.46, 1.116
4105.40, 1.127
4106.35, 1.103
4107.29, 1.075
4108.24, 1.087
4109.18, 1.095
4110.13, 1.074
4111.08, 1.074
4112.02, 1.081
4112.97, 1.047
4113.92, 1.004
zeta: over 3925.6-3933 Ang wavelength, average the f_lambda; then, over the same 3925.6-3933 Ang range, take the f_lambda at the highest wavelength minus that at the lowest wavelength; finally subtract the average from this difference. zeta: -1.13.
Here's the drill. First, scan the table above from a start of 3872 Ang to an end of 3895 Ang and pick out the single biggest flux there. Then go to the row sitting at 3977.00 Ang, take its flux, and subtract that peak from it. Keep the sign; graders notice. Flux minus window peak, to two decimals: -0.24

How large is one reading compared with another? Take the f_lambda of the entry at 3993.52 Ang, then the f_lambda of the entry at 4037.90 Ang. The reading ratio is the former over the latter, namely 1.04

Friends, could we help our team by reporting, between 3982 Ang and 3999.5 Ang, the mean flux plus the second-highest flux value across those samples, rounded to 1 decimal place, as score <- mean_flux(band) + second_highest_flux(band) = 2.1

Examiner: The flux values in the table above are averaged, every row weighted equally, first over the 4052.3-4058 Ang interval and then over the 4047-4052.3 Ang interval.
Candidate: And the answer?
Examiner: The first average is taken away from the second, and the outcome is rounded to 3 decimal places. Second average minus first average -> -0.025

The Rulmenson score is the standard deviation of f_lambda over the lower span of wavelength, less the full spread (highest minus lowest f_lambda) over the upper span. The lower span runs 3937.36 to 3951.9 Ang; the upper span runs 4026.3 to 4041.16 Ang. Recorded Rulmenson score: -0.12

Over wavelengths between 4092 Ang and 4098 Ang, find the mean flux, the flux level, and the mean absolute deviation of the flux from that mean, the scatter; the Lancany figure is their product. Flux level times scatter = 0.029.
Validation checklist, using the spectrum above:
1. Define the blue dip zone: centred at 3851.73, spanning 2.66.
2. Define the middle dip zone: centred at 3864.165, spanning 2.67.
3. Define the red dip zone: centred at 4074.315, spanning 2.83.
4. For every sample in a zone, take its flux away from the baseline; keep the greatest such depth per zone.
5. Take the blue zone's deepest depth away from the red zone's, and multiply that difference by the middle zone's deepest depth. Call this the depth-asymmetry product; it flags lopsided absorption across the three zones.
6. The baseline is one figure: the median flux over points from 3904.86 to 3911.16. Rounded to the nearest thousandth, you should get -0.023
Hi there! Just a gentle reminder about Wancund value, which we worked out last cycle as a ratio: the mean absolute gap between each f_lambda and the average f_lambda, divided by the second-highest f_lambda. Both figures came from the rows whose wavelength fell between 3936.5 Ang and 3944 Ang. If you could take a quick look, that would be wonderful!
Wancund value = 0.015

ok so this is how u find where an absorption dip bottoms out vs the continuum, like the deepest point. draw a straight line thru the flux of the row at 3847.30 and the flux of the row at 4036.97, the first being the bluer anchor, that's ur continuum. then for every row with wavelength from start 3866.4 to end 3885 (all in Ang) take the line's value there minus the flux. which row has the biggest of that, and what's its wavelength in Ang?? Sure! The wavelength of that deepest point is 3877.53 Ang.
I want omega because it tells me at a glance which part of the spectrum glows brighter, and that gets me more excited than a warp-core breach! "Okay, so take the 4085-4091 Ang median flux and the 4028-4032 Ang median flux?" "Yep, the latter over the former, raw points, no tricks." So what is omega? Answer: 0.85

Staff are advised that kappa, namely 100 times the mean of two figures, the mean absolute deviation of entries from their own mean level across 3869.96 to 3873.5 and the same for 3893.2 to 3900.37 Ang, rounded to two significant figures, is 4.7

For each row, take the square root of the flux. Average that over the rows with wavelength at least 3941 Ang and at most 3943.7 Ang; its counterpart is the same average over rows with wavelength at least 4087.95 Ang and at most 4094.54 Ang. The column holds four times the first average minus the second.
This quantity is 3.12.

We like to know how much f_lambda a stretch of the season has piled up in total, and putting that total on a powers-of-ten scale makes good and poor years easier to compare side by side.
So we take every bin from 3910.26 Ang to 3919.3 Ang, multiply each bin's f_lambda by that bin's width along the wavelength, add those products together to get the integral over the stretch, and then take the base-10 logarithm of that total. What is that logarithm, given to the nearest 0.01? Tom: 1.03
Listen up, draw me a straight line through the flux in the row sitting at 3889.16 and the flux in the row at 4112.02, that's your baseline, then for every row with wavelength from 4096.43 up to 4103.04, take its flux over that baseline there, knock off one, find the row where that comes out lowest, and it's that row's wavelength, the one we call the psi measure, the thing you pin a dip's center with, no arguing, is 4096.90 Ang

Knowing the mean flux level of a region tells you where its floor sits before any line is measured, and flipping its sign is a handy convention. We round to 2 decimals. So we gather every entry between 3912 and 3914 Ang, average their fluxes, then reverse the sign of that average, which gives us -1.18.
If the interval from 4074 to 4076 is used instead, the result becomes -1.06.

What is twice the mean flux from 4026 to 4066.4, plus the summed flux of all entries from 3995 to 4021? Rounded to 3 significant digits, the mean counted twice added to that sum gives 30.8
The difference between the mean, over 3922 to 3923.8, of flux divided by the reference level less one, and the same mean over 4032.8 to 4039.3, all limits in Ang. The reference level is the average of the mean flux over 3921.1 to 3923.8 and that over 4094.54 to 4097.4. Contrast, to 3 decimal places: 0.125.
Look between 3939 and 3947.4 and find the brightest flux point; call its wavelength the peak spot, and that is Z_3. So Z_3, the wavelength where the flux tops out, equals 3939.63 Ang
